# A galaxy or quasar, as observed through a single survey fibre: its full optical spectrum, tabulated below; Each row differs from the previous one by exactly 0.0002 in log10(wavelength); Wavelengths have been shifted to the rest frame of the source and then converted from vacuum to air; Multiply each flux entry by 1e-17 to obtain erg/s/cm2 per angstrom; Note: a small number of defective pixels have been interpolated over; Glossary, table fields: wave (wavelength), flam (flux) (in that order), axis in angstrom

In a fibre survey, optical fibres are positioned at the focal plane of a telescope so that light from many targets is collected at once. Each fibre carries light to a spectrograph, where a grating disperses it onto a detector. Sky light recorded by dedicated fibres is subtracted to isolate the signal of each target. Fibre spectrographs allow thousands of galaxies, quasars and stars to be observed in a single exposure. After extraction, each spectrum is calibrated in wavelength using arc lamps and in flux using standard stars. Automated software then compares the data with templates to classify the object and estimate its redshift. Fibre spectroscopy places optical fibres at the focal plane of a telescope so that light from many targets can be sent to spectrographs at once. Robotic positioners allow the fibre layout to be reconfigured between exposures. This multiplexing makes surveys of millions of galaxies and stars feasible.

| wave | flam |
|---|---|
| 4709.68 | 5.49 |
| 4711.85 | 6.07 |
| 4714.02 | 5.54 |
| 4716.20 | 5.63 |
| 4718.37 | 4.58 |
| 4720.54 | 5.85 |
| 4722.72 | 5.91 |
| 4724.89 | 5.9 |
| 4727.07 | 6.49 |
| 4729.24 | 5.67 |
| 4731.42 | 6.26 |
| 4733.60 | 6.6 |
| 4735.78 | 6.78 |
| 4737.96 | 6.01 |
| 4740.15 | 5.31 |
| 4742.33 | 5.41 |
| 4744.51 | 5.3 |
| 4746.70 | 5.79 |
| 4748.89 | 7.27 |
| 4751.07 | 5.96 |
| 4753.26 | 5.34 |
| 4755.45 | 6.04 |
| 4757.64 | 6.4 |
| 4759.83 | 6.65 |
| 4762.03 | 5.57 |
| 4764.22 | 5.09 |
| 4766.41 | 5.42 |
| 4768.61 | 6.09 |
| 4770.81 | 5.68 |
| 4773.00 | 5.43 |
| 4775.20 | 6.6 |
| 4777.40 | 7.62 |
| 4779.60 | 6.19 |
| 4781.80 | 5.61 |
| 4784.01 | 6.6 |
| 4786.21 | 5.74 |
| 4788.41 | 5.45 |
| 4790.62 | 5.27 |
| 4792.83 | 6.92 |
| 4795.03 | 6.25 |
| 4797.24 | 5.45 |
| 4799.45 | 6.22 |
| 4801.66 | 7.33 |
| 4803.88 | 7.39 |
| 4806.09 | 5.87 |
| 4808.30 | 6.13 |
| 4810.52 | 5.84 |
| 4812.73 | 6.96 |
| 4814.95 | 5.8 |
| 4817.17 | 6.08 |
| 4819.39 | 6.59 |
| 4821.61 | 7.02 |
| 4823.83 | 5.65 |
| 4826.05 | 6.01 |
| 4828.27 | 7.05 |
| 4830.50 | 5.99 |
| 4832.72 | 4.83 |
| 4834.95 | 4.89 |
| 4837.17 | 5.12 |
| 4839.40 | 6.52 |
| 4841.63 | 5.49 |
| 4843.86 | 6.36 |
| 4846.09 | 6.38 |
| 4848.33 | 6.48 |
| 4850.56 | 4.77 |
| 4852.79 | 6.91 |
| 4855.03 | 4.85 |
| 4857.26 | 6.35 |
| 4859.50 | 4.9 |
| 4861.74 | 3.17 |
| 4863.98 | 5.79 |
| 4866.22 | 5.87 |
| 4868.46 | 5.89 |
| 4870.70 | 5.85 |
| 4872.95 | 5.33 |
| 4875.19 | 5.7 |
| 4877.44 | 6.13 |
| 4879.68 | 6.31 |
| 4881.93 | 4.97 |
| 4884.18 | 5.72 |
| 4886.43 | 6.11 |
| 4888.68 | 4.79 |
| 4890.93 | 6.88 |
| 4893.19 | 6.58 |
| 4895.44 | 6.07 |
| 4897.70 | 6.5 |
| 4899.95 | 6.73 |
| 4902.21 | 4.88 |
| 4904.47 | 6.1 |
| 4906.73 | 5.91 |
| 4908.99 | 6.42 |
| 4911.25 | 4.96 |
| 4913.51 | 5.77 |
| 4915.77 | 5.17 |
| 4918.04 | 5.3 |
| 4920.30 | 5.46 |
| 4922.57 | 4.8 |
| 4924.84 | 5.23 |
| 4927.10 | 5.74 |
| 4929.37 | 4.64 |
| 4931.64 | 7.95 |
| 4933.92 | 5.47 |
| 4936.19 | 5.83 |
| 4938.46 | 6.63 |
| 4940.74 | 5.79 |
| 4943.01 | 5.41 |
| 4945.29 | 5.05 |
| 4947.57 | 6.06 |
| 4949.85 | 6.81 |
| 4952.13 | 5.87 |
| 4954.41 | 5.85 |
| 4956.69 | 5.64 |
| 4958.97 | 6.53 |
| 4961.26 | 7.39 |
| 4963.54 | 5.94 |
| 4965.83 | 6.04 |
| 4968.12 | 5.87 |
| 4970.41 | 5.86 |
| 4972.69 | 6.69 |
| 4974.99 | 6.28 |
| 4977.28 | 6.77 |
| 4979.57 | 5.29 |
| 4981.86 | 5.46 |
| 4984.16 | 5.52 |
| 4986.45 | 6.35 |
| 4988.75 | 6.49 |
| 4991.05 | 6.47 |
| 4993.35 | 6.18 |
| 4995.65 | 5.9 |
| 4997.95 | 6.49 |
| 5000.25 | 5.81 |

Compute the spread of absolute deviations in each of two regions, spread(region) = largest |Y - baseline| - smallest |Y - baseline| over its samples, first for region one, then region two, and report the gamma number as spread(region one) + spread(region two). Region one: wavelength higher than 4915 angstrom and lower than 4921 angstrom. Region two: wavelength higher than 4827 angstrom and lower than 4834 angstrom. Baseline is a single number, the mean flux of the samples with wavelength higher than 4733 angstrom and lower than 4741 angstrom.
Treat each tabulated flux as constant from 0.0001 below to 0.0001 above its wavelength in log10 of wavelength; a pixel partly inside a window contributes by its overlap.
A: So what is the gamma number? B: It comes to 1.45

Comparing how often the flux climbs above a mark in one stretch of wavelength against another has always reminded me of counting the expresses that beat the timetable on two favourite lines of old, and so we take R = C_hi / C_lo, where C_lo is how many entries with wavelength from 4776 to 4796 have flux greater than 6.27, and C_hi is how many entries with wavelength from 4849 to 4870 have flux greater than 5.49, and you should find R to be 1.7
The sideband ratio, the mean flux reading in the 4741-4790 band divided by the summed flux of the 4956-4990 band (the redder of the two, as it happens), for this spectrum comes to 0.065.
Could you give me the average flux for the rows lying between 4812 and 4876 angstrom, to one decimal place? 5.8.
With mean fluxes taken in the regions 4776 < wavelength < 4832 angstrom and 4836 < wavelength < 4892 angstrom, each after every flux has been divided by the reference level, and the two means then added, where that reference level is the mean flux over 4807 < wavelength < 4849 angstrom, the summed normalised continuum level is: 1.98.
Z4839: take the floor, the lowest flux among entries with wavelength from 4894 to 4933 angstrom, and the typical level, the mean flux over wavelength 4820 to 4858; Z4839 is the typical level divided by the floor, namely 1.28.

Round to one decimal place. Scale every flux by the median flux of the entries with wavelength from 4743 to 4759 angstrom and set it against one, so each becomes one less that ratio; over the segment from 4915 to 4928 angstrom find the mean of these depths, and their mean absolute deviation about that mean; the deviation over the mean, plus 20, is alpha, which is 20.3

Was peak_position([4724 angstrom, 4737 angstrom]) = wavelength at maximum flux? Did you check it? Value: 4735.78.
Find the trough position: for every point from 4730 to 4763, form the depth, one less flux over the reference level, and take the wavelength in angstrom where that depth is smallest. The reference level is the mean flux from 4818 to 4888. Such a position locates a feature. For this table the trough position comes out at 4748.89 angstrom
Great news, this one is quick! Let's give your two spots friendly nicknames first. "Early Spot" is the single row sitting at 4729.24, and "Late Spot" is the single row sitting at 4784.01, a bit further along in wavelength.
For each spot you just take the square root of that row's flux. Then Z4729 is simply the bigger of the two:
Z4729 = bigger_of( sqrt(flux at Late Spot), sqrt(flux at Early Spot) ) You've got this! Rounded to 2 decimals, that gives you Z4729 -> 2.57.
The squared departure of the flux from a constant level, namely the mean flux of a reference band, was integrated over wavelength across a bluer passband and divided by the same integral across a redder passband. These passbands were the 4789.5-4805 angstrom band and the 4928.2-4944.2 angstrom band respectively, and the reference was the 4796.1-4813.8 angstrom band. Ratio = 0.5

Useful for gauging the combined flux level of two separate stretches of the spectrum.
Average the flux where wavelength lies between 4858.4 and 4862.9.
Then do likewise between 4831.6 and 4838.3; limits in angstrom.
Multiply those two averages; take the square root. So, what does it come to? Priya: 4.5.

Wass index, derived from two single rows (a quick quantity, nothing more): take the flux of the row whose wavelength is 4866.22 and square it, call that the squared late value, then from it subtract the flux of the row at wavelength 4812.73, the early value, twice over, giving 21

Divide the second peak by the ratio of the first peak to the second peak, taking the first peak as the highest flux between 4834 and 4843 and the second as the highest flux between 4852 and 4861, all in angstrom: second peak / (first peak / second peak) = 7.3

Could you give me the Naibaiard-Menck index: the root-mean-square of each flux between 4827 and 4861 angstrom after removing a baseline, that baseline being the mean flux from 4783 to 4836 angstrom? 0.88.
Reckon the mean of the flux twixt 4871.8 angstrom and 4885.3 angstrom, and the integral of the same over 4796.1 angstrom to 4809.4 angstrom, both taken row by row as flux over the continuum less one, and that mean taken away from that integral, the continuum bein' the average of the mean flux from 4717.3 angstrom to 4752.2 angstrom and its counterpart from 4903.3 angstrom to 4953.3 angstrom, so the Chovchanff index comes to 1.3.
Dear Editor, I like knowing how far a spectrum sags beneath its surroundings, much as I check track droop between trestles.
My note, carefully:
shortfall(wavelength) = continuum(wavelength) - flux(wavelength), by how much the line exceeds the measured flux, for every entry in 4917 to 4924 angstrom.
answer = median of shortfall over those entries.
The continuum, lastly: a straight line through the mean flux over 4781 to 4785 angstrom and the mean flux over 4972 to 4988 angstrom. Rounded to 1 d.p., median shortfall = 0.8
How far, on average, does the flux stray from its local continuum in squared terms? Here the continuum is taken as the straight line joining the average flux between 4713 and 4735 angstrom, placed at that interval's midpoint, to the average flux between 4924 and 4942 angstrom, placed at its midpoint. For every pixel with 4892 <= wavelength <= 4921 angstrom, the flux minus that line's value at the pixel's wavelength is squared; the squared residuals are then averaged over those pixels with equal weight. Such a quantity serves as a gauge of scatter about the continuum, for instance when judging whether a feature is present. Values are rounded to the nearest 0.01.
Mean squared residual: 0.38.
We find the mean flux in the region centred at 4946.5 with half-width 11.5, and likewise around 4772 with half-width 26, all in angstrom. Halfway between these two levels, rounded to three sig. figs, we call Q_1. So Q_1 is 5.96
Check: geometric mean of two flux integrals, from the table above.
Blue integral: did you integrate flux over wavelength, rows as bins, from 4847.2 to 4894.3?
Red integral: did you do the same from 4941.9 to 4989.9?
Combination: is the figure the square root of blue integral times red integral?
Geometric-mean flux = 279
